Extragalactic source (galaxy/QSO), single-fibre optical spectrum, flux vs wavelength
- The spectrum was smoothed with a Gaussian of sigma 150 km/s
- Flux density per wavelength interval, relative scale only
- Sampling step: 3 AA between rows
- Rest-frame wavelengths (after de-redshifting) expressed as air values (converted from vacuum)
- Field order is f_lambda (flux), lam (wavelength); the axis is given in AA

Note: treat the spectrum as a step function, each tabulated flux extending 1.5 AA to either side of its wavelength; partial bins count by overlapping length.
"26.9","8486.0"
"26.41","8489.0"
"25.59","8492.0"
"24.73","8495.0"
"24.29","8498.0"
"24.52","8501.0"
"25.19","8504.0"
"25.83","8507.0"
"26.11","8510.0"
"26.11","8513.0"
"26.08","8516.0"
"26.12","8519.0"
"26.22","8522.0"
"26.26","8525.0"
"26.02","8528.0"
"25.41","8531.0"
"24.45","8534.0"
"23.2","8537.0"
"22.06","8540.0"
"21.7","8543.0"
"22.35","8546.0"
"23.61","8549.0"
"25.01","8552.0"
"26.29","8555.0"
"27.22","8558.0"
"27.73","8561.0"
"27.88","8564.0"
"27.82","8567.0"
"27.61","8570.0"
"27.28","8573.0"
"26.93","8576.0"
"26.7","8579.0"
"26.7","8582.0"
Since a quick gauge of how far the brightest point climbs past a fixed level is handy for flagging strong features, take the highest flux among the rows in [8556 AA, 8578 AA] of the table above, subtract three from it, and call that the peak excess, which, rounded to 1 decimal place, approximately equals 24.9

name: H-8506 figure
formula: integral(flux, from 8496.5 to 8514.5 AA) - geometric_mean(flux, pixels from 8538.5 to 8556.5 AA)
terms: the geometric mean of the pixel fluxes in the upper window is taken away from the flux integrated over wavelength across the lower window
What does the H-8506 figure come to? 433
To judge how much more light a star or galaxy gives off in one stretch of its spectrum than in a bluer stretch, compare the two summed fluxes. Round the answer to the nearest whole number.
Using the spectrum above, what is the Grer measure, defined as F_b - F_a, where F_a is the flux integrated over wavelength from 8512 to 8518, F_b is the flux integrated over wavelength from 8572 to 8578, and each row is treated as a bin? 6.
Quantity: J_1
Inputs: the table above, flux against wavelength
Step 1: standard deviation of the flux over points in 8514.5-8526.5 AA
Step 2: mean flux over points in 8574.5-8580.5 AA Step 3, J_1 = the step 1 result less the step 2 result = -26.7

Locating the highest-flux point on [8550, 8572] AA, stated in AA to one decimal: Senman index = 8564.0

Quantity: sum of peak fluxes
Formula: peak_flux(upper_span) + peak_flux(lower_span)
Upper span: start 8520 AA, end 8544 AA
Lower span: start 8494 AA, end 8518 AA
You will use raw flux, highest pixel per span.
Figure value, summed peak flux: 52.4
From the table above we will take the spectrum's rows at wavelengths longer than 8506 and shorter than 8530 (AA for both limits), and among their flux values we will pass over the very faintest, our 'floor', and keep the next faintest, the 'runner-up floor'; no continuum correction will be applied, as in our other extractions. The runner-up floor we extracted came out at 26.02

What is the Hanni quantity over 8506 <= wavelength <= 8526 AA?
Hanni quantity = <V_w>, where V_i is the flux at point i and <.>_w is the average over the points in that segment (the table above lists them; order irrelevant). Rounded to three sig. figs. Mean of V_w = 26.1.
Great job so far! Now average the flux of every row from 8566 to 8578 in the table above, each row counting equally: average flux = 27.4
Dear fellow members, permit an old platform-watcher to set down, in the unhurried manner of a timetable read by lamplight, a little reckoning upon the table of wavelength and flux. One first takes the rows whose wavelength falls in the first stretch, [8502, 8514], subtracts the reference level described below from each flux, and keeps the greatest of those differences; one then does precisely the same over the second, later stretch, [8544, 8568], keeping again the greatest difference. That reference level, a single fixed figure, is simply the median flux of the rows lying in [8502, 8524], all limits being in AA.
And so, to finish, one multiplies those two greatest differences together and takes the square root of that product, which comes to 0.0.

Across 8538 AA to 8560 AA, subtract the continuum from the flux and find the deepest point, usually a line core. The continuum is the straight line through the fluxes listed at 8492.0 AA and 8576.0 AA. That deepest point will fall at 8543.0 AA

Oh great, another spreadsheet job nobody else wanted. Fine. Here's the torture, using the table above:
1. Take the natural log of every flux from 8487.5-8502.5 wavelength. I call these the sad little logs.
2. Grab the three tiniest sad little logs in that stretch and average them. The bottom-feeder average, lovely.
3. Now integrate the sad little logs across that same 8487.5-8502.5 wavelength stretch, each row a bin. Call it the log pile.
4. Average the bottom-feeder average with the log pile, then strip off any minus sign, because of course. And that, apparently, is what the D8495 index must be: 25.8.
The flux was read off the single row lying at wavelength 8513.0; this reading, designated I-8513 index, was 26.11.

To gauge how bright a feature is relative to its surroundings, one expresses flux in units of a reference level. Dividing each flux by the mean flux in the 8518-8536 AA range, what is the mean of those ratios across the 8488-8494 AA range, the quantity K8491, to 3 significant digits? 1.01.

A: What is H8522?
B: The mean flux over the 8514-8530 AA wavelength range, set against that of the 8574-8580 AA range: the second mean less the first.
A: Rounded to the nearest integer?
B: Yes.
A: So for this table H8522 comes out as 1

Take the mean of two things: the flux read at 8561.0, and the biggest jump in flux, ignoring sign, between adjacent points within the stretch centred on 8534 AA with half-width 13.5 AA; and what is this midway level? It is 14.5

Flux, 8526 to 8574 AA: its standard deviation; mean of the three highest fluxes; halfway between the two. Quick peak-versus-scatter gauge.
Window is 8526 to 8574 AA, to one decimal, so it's 15.0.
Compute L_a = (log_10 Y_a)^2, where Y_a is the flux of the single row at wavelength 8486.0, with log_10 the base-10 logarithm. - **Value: 2.04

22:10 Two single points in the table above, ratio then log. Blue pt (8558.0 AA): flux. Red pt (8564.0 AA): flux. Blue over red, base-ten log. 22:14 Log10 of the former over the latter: -0.01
